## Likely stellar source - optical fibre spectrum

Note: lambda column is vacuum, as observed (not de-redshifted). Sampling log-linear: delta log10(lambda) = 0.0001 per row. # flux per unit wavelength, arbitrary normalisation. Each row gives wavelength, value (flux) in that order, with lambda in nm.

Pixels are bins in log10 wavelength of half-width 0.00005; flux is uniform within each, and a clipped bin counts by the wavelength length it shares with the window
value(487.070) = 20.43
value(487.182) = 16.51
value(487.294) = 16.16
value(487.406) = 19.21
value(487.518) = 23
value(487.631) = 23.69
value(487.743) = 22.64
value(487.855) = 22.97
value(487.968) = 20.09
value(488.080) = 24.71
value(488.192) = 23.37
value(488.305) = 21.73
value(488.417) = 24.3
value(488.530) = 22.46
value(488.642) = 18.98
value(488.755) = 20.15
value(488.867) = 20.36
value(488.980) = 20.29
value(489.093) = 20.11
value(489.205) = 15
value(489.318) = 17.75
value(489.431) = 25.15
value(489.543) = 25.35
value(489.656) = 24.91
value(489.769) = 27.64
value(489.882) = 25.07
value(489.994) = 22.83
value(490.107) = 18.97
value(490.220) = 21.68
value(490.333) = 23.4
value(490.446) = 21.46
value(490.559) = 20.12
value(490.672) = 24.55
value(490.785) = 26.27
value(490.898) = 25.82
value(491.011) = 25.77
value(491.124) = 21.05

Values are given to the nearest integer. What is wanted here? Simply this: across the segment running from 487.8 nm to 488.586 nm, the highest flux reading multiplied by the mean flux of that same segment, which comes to 563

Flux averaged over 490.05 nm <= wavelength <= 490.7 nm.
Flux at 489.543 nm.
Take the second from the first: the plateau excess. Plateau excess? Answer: -4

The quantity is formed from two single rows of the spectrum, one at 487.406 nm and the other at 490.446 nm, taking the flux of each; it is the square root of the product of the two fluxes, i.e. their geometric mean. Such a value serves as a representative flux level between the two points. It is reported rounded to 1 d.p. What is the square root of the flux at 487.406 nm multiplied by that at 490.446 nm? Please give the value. 20.3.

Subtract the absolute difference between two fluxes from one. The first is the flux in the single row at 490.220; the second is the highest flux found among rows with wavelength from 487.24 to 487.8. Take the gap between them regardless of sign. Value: -1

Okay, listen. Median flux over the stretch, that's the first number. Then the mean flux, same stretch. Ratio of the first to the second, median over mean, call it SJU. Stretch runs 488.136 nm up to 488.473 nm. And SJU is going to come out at 1.010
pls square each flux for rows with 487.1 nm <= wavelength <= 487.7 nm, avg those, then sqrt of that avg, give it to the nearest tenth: 20.0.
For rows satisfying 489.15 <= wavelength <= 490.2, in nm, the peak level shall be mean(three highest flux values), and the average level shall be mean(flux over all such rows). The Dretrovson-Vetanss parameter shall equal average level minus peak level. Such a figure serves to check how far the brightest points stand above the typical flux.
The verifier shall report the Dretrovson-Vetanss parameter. -3.5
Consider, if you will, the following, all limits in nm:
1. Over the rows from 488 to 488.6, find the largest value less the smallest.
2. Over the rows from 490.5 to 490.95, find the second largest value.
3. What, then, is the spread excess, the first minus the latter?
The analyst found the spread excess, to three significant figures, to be -22.8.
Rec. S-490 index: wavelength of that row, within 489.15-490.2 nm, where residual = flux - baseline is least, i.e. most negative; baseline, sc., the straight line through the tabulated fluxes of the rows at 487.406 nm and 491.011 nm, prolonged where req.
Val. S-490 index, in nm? 489.205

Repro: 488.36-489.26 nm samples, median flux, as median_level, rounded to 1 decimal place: 20.2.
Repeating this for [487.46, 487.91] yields 23.0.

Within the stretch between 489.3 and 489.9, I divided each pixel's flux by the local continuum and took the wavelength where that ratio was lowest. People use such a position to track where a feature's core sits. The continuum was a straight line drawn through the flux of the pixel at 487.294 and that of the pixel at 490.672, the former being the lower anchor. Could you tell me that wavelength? 489.318 nm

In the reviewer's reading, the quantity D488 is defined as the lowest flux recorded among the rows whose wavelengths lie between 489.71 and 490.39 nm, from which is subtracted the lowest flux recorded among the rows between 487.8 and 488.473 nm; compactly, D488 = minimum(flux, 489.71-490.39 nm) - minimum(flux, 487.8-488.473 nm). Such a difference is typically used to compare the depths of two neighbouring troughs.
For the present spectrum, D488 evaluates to -1.1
